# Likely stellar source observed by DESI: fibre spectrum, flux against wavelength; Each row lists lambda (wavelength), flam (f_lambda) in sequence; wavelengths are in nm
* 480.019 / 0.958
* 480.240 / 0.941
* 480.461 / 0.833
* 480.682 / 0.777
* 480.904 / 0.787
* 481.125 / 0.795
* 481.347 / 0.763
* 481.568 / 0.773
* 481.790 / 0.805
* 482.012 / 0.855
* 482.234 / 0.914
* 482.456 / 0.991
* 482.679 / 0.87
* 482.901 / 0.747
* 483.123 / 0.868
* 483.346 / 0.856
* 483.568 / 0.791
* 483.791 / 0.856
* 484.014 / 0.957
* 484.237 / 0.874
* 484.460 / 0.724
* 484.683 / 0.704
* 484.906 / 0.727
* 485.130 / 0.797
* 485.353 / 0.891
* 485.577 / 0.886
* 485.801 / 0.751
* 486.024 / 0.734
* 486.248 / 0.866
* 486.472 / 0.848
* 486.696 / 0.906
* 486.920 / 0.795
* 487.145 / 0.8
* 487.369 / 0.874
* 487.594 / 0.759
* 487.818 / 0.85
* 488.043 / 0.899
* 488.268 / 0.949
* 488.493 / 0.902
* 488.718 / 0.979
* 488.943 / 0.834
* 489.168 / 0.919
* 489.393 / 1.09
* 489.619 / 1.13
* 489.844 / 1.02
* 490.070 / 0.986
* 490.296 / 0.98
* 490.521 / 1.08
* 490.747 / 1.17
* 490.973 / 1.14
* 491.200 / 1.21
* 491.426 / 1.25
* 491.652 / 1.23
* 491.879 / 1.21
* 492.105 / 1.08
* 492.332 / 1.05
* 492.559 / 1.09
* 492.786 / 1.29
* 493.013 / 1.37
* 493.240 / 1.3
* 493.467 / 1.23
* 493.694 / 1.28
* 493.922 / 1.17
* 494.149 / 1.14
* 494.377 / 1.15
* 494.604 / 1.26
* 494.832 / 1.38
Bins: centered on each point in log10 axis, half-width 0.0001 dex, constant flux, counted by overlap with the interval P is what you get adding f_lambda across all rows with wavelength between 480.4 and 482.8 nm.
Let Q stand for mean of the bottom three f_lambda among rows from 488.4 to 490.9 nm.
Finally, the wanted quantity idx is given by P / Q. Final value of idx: 10.4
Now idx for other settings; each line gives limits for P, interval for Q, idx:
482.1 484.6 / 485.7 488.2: 12.6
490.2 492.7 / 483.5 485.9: 17.4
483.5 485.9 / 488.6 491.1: 9.8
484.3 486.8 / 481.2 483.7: 11.6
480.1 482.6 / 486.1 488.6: 11.8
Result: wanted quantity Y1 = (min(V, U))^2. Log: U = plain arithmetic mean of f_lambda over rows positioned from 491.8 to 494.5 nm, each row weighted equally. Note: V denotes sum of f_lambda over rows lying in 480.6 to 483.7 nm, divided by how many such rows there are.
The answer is 0.686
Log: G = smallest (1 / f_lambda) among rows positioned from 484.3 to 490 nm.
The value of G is 0.88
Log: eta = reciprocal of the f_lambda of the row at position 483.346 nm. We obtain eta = 1.17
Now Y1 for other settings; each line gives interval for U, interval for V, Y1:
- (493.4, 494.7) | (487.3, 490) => 0.872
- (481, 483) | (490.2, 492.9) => 0.697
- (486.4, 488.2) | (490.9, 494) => 0.708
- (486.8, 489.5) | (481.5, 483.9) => 0.719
